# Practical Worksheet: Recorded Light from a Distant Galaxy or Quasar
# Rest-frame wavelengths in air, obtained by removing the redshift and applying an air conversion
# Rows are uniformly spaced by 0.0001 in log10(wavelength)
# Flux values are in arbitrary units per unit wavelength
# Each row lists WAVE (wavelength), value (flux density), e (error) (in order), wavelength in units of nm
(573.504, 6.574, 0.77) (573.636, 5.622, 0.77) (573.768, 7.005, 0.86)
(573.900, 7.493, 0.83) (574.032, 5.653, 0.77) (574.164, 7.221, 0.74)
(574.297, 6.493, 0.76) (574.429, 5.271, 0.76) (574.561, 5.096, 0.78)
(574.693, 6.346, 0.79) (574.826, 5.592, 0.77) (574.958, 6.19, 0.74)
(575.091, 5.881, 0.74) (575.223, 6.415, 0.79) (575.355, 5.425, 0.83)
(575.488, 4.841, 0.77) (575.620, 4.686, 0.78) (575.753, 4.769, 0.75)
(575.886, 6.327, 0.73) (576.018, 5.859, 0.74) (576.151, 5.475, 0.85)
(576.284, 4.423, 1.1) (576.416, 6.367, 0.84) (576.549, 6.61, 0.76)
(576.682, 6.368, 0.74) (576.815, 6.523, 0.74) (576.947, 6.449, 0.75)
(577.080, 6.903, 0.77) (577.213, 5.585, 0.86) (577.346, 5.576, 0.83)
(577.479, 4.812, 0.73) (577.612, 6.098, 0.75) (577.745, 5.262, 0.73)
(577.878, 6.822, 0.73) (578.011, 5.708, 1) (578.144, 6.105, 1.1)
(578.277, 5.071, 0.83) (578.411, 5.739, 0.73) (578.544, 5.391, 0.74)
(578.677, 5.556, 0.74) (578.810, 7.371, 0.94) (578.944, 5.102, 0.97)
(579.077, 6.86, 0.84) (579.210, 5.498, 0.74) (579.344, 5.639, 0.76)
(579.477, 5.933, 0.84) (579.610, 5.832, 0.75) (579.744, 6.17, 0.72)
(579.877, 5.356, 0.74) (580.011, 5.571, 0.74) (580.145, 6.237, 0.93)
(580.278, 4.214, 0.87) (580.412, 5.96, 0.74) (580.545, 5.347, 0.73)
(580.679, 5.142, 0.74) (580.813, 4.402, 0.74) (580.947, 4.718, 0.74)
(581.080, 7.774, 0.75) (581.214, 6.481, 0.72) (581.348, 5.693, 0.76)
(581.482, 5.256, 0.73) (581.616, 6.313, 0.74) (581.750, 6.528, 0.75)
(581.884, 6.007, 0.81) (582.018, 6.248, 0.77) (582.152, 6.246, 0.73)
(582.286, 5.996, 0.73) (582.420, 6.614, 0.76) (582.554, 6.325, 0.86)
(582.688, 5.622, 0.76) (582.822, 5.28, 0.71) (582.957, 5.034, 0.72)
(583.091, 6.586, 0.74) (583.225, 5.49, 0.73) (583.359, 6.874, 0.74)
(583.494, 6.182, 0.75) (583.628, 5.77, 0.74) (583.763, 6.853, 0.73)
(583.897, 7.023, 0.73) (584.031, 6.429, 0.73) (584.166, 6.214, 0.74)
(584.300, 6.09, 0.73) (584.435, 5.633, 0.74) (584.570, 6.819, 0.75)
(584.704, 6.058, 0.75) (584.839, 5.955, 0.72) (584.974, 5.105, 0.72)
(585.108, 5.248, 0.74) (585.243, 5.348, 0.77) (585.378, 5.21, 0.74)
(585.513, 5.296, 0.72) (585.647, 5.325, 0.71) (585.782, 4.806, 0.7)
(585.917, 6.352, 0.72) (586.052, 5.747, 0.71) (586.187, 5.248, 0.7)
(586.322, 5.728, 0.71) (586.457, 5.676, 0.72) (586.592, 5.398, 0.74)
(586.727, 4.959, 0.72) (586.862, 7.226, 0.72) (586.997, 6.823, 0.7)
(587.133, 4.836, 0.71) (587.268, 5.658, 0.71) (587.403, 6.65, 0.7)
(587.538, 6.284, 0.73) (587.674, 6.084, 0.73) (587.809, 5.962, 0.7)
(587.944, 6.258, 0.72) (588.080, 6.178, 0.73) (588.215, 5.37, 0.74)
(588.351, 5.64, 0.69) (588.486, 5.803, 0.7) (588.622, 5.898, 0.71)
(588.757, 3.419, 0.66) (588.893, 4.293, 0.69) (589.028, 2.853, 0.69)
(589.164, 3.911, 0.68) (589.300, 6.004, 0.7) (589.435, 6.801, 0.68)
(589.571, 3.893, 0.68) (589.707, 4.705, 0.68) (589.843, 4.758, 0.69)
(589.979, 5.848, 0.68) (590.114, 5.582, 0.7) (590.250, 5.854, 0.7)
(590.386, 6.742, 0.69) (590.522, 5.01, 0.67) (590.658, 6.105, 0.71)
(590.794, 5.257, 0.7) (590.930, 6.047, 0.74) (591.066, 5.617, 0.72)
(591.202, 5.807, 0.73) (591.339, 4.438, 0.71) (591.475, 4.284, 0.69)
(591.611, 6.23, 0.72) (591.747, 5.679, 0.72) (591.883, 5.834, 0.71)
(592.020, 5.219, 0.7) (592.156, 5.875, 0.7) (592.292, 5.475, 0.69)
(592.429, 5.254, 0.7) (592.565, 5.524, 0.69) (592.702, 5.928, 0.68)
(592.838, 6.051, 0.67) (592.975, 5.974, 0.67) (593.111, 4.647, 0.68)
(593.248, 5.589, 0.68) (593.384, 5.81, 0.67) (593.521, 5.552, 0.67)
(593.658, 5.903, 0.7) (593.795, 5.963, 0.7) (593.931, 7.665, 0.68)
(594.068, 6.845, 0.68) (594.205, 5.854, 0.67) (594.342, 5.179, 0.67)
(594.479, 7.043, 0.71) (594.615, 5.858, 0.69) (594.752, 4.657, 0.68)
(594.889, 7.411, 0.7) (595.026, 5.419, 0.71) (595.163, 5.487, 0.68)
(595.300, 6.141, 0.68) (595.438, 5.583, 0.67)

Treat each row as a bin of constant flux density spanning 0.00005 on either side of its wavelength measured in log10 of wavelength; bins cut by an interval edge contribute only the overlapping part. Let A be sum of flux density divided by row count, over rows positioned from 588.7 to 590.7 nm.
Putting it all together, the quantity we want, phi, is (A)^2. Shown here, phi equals 26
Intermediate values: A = 5.05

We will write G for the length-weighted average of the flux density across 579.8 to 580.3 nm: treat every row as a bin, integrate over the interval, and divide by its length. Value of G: 5.5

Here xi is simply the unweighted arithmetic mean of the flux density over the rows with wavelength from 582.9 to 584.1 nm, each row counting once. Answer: 6.2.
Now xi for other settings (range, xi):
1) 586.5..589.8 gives 5.5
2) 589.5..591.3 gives 5.5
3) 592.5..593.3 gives 5.6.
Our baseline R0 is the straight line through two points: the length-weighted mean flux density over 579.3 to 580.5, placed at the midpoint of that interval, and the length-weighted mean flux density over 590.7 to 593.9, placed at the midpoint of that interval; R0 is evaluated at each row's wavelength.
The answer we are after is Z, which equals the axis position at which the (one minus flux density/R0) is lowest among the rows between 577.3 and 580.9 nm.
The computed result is 578.810 nm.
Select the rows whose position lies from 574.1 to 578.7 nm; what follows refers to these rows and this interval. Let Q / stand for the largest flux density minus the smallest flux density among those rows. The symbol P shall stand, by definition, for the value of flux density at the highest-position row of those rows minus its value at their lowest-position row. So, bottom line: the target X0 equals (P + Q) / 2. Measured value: 0.6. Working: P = -1.7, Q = 2.8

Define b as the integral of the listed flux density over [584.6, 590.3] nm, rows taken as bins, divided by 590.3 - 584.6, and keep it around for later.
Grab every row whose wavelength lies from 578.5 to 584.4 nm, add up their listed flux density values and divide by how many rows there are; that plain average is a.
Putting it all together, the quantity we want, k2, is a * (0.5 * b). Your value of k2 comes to 16.3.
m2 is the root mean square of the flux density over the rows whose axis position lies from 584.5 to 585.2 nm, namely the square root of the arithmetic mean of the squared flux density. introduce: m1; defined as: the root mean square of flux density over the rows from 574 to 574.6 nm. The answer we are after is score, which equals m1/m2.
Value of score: 1.02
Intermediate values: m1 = 6.0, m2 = 5.87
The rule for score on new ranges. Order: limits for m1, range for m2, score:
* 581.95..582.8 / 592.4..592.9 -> 1.09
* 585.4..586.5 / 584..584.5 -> 0.91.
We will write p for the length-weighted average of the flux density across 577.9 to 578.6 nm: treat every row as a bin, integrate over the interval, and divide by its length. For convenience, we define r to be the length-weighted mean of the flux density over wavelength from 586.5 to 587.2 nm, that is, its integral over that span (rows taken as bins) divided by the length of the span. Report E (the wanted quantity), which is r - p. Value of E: 0.2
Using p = 5.68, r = 5.84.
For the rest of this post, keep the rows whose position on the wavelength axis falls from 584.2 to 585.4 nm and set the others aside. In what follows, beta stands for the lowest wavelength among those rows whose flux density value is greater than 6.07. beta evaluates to 584.300 nm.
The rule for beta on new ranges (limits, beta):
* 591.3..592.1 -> 591.611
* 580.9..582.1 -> 581.080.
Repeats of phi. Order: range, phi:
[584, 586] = 33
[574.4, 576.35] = 30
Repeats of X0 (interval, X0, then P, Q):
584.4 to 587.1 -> 1.8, 1.2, 2.4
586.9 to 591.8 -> 1.4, -1.1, 4.0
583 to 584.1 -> 0.7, -0.2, 1.5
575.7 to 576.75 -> 1.9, 1.6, 2.2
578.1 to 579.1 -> 1.5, 0.8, 2.3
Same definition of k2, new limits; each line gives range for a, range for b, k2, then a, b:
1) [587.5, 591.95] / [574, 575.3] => 16.3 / 5.4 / 6.02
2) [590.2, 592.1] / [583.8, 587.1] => 16.2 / 5.6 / 5.82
